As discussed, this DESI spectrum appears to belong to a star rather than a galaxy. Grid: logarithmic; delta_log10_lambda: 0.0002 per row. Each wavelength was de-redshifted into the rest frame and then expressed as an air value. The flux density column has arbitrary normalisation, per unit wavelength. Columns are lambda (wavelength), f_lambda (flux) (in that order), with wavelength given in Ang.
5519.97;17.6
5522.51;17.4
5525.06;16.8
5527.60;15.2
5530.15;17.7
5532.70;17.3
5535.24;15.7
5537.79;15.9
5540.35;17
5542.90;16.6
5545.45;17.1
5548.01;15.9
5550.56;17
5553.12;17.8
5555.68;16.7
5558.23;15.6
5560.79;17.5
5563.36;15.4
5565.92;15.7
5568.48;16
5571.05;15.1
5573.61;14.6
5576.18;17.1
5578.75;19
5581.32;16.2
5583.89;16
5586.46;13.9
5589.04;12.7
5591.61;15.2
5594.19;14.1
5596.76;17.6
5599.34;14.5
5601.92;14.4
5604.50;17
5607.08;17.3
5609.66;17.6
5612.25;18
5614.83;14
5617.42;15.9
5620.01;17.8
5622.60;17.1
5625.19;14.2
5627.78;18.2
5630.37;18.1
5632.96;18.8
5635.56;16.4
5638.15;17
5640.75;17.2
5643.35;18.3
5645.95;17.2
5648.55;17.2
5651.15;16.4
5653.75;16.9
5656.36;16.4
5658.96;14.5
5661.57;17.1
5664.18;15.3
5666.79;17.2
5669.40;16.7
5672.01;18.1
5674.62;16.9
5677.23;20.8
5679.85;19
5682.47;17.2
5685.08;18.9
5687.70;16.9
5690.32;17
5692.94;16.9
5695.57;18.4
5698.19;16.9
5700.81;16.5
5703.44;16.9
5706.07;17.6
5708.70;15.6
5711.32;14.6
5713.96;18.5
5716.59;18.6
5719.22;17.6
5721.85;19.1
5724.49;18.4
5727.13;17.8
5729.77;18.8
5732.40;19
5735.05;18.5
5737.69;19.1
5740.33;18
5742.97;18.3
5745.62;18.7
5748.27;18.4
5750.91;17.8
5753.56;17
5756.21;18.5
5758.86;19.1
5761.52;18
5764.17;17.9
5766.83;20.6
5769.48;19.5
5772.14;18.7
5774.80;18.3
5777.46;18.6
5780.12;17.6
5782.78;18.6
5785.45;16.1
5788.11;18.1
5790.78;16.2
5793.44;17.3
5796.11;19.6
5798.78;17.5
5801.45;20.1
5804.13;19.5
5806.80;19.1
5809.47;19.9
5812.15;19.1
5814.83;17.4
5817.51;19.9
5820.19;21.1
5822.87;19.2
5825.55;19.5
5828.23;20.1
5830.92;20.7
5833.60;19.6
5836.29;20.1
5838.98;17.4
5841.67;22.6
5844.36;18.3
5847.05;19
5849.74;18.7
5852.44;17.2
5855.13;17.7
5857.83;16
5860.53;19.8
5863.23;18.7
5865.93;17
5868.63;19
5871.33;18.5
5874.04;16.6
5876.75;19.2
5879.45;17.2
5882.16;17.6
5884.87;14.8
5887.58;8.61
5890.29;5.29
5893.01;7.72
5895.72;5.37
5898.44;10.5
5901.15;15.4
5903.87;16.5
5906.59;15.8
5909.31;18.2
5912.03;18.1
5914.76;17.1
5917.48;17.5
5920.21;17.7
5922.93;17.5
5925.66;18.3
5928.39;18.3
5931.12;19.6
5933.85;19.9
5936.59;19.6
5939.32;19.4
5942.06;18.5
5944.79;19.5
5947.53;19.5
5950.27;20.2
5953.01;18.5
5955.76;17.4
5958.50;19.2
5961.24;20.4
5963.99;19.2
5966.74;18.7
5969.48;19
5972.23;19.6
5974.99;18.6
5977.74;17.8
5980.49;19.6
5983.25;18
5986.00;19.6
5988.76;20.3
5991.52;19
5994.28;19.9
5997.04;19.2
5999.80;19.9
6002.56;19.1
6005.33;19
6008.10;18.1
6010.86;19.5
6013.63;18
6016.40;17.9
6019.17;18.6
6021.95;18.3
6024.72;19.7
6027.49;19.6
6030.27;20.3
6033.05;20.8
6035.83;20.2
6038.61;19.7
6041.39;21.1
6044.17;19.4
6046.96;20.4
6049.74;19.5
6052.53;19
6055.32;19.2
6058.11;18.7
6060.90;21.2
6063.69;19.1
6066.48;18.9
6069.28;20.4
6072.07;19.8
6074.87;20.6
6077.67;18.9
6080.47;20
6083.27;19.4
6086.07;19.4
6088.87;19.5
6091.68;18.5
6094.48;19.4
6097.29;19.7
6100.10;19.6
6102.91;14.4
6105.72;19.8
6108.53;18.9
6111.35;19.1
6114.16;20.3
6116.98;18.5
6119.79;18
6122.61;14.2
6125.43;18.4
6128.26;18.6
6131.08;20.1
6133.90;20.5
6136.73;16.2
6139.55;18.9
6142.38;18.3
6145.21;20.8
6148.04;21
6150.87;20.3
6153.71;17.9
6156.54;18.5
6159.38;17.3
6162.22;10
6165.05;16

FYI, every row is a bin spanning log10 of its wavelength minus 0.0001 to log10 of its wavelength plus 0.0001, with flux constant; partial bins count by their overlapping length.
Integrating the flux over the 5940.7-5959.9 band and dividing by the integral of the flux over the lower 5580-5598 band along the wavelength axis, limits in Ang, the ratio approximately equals 1.34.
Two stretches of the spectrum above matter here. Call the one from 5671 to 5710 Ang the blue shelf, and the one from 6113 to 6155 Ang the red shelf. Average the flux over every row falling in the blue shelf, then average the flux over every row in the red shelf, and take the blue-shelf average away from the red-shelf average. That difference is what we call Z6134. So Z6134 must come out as 1.23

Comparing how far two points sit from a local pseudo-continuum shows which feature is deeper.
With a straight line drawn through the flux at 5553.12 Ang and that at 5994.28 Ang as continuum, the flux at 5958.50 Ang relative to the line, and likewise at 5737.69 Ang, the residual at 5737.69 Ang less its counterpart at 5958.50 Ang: 1.0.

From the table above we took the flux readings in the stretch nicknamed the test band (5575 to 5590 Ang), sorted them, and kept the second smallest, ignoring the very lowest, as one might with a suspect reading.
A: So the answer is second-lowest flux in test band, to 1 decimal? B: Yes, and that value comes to 13.9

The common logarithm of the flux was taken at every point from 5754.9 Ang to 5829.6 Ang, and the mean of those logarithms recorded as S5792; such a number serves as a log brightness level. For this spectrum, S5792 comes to 1.27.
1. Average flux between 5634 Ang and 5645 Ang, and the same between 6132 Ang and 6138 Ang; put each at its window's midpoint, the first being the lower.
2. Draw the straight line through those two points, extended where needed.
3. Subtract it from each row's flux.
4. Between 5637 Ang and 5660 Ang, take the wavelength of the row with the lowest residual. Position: 5658.96 Ang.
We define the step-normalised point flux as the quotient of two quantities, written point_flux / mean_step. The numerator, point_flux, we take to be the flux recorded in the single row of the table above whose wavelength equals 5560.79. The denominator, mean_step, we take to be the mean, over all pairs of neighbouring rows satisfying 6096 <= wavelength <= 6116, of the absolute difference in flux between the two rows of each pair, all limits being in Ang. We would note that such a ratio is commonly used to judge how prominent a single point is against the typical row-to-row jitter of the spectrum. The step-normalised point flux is 8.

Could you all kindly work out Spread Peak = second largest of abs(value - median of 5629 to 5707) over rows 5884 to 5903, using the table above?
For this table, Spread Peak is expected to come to 11.7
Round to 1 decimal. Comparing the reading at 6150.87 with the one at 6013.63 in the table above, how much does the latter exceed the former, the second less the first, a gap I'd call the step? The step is -2.3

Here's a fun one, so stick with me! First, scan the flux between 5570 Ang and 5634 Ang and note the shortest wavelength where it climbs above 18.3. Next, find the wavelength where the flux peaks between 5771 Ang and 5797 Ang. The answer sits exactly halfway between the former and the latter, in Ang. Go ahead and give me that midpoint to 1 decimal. 5687.4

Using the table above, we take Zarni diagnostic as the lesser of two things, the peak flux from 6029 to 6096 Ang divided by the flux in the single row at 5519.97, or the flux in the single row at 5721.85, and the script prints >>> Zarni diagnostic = 1.205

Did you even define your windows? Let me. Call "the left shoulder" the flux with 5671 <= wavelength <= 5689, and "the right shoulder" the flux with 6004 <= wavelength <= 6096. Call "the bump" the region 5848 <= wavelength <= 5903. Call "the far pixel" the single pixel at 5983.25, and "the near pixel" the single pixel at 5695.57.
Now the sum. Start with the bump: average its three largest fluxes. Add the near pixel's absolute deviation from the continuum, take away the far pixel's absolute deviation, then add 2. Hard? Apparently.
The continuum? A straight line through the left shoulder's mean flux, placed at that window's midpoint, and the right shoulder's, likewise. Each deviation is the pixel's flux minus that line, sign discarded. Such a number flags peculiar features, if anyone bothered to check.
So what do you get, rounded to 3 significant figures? 20.2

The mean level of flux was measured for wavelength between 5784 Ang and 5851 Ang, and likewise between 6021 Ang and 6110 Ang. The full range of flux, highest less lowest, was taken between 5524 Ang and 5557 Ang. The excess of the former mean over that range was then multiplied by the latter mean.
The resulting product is 320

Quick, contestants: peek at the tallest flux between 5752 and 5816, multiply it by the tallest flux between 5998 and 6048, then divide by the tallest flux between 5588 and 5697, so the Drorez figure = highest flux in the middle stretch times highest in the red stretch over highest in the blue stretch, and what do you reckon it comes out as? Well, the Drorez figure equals 20.9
